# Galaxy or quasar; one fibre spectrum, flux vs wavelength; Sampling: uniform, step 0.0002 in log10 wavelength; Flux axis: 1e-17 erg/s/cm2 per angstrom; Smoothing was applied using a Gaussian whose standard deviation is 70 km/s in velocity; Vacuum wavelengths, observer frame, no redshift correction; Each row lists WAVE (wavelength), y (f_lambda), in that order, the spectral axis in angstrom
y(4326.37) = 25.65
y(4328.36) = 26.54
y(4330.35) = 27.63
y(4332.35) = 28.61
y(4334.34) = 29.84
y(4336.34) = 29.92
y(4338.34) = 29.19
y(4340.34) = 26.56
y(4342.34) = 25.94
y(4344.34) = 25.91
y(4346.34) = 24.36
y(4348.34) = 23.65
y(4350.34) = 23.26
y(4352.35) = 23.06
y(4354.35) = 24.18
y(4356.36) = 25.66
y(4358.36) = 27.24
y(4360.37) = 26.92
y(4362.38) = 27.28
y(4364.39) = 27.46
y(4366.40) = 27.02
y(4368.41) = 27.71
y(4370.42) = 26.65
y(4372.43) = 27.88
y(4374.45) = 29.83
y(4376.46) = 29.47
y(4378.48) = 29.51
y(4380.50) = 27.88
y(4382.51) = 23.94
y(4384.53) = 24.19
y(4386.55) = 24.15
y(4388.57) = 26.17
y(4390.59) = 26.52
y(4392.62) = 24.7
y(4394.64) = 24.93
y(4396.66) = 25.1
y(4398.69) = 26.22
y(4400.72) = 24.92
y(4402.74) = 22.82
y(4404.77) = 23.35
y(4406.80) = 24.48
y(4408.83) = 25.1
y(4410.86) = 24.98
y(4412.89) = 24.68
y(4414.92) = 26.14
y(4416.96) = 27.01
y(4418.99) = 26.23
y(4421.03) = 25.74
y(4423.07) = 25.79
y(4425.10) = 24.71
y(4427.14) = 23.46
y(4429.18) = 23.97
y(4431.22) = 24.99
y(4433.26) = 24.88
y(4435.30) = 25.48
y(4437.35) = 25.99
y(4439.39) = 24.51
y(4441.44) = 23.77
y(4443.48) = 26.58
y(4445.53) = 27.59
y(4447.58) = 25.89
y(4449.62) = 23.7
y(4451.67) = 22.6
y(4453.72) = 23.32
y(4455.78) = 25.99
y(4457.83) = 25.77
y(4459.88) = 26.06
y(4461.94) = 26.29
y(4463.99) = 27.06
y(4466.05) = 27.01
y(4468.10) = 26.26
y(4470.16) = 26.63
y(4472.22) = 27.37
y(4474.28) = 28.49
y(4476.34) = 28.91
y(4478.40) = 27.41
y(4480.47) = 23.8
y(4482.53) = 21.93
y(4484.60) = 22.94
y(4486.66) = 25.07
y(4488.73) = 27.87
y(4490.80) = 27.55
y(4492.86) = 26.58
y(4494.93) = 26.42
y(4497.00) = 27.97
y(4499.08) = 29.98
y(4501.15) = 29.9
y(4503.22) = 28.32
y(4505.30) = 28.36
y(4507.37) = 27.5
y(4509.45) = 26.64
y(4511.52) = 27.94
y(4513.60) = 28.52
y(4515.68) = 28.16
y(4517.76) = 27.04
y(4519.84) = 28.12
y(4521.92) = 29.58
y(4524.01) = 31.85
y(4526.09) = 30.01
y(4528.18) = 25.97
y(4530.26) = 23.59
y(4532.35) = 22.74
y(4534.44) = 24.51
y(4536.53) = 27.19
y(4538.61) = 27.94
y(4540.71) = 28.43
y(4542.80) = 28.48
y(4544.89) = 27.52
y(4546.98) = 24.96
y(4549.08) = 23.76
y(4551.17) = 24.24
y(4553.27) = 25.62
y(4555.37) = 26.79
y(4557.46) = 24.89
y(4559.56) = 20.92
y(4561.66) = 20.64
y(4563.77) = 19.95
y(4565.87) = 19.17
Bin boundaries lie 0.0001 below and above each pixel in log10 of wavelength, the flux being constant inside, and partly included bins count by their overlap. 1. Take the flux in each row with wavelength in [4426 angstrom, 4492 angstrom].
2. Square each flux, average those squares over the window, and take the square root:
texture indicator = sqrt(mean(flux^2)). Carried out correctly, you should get 25.7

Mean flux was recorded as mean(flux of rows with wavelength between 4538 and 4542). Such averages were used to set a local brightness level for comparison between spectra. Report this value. 28.2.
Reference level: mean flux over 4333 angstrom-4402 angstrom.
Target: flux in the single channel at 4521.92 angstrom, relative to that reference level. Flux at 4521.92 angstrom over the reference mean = 1.12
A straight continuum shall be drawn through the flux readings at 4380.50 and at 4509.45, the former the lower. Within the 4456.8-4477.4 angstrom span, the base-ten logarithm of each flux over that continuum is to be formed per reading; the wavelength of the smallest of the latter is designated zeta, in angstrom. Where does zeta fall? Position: 4457.83 angstrom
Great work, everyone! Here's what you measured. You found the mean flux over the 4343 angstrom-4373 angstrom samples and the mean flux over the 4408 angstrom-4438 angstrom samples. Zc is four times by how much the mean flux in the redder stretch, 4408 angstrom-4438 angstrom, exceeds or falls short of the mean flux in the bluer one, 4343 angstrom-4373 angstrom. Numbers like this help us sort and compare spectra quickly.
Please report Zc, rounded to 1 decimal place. -2.4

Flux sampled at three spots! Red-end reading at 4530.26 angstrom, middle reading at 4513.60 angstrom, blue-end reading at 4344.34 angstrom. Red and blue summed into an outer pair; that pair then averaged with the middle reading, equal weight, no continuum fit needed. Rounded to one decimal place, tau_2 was 39.0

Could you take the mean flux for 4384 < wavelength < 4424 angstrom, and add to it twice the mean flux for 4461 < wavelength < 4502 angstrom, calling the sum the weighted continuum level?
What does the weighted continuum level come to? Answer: 78.7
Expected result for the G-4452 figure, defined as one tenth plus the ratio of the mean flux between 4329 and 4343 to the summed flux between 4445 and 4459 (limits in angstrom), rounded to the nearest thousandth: 0.262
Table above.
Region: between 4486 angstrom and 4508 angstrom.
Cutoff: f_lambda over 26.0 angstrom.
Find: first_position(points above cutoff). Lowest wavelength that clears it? 4488.73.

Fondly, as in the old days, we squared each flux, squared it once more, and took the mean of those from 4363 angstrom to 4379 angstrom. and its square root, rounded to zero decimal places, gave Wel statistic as 799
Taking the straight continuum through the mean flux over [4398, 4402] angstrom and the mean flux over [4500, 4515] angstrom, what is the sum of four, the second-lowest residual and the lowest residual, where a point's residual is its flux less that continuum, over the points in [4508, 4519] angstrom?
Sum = 1.0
